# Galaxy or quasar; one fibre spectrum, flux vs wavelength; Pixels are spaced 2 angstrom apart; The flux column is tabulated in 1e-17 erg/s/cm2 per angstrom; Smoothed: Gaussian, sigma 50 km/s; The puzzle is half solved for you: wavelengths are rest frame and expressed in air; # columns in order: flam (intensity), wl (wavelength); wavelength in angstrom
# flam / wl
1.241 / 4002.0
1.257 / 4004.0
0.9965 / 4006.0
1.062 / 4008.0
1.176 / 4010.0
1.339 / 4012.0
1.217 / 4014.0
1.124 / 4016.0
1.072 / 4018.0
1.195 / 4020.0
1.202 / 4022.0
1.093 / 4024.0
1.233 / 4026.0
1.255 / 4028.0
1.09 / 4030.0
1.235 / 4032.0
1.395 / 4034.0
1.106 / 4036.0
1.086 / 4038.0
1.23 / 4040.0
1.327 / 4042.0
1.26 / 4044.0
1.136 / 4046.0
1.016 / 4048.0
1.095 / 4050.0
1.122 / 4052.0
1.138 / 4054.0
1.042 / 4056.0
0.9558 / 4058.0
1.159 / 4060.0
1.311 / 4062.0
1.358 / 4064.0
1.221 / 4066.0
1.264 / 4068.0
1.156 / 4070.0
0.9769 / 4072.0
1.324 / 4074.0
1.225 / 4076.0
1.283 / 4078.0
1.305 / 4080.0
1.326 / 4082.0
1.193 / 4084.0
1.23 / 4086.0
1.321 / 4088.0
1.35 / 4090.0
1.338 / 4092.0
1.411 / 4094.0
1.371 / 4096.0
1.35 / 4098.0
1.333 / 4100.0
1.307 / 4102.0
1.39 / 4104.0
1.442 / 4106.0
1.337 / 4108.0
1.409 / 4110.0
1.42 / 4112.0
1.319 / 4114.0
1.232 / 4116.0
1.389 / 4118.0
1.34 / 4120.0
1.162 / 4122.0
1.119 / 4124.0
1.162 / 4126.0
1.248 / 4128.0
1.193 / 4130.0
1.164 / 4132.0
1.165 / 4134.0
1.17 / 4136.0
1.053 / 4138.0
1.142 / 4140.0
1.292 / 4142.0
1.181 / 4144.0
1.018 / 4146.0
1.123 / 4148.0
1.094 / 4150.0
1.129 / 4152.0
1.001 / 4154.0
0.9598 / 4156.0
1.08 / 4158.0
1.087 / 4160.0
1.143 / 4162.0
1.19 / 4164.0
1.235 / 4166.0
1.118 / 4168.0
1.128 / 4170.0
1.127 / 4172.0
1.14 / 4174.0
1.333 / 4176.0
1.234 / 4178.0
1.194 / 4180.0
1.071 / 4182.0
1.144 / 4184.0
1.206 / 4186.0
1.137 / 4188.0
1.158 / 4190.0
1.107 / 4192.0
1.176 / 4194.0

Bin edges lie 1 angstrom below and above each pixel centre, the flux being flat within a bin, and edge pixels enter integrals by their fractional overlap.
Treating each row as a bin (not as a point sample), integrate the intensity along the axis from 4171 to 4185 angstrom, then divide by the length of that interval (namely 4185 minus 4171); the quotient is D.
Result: 1.18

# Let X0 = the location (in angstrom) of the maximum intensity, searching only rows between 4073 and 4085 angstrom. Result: 4082.0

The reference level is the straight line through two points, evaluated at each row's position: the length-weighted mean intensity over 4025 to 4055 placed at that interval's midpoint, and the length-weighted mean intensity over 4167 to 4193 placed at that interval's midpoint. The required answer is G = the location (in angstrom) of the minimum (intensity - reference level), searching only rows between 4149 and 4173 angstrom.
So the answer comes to 4156.0 angstrom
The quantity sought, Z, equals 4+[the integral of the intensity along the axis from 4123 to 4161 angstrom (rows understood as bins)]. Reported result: 47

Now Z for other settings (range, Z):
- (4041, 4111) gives 92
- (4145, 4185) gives 49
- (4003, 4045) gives 54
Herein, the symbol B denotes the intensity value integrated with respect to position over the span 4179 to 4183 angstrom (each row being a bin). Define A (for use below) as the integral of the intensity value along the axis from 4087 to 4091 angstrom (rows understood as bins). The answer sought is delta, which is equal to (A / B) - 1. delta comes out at 0.18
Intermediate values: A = 5.34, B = 4.5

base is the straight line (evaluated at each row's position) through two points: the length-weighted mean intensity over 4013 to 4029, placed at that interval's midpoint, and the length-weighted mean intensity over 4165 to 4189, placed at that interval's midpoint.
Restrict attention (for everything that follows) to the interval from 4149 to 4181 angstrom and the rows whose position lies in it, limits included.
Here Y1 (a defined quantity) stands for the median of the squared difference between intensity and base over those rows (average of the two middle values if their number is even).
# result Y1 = 0.003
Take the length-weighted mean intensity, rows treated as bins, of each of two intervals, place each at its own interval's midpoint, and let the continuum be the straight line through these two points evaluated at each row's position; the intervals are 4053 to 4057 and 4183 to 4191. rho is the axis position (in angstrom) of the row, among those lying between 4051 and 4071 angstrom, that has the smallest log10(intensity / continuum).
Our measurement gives 4058.0 angstrom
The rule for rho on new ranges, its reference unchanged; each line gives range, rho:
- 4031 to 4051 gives 4048.0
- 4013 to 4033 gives 4018.0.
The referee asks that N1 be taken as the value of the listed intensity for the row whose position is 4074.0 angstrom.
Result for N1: 1.324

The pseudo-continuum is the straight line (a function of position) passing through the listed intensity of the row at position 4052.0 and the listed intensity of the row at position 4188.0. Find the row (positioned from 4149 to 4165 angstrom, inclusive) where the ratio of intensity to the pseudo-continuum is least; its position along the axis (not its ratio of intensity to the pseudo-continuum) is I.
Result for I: 4156.0 angstrom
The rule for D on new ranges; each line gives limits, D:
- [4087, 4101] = 1.35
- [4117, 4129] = 1.24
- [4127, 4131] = 1.22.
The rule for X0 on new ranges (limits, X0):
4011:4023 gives 4012.0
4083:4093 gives 4090.0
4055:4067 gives 4064.0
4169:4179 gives 4176.0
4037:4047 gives 4042.0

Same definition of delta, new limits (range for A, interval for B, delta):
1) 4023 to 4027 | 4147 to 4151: 0.05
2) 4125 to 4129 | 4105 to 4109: -0.13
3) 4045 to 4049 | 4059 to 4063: -0.13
